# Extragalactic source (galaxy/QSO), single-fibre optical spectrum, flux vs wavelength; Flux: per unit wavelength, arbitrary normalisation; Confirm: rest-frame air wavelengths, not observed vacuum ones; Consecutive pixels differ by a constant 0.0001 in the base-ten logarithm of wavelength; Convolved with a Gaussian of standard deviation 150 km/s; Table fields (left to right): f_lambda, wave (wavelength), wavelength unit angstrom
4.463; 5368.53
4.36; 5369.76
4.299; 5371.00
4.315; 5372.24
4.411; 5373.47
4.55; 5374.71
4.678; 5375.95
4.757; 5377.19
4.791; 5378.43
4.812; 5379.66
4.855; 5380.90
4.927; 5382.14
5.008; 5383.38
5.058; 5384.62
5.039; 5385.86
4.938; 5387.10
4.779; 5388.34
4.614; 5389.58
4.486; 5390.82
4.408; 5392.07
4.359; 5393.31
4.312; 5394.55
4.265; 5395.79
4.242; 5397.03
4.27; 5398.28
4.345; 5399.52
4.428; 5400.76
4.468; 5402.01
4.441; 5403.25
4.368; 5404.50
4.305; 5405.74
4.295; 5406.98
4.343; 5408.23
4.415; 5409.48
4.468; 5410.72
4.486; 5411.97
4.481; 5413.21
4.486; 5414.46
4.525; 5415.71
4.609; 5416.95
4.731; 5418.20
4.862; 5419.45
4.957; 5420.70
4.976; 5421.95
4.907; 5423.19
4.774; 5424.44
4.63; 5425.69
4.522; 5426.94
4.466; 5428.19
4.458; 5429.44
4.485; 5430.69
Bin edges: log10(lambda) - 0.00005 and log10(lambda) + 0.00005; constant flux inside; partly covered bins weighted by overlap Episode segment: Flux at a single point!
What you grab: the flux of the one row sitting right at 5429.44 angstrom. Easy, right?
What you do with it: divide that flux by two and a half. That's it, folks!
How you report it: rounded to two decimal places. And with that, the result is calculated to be 1.78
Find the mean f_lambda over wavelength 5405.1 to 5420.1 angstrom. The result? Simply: 4.50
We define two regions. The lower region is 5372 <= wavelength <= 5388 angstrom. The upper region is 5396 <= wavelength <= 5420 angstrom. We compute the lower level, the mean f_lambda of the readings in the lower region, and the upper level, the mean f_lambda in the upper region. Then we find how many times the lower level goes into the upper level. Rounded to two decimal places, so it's 0.93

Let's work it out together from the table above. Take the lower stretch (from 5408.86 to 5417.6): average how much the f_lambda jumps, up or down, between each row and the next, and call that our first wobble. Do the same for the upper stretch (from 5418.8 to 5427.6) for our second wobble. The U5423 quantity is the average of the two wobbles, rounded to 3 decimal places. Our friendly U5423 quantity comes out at 0.064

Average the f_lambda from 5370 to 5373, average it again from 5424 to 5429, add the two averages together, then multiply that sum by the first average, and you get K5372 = 38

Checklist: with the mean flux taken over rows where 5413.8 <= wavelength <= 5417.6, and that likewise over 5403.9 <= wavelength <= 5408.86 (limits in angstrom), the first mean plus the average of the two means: 8.97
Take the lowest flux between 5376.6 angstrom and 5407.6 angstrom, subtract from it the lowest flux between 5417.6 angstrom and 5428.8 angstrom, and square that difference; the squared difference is 0.050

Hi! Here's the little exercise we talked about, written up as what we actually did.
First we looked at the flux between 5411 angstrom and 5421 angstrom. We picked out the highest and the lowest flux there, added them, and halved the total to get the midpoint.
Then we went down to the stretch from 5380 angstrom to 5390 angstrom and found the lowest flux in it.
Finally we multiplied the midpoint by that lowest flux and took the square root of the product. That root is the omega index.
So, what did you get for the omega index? 4.67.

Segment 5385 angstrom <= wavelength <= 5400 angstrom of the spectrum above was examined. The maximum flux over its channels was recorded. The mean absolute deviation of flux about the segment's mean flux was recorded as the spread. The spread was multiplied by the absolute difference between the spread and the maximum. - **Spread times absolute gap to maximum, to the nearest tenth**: 1.1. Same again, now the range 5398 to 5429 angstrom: 0.8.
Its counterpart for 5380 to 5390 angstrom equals 0.6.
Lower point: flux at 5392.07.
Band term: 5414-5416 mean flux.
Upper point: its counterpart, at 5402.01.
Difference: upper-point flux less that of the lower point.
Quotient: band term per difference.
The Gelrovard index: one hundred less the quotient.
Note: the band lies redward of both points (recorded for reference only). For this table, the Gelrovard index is 25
